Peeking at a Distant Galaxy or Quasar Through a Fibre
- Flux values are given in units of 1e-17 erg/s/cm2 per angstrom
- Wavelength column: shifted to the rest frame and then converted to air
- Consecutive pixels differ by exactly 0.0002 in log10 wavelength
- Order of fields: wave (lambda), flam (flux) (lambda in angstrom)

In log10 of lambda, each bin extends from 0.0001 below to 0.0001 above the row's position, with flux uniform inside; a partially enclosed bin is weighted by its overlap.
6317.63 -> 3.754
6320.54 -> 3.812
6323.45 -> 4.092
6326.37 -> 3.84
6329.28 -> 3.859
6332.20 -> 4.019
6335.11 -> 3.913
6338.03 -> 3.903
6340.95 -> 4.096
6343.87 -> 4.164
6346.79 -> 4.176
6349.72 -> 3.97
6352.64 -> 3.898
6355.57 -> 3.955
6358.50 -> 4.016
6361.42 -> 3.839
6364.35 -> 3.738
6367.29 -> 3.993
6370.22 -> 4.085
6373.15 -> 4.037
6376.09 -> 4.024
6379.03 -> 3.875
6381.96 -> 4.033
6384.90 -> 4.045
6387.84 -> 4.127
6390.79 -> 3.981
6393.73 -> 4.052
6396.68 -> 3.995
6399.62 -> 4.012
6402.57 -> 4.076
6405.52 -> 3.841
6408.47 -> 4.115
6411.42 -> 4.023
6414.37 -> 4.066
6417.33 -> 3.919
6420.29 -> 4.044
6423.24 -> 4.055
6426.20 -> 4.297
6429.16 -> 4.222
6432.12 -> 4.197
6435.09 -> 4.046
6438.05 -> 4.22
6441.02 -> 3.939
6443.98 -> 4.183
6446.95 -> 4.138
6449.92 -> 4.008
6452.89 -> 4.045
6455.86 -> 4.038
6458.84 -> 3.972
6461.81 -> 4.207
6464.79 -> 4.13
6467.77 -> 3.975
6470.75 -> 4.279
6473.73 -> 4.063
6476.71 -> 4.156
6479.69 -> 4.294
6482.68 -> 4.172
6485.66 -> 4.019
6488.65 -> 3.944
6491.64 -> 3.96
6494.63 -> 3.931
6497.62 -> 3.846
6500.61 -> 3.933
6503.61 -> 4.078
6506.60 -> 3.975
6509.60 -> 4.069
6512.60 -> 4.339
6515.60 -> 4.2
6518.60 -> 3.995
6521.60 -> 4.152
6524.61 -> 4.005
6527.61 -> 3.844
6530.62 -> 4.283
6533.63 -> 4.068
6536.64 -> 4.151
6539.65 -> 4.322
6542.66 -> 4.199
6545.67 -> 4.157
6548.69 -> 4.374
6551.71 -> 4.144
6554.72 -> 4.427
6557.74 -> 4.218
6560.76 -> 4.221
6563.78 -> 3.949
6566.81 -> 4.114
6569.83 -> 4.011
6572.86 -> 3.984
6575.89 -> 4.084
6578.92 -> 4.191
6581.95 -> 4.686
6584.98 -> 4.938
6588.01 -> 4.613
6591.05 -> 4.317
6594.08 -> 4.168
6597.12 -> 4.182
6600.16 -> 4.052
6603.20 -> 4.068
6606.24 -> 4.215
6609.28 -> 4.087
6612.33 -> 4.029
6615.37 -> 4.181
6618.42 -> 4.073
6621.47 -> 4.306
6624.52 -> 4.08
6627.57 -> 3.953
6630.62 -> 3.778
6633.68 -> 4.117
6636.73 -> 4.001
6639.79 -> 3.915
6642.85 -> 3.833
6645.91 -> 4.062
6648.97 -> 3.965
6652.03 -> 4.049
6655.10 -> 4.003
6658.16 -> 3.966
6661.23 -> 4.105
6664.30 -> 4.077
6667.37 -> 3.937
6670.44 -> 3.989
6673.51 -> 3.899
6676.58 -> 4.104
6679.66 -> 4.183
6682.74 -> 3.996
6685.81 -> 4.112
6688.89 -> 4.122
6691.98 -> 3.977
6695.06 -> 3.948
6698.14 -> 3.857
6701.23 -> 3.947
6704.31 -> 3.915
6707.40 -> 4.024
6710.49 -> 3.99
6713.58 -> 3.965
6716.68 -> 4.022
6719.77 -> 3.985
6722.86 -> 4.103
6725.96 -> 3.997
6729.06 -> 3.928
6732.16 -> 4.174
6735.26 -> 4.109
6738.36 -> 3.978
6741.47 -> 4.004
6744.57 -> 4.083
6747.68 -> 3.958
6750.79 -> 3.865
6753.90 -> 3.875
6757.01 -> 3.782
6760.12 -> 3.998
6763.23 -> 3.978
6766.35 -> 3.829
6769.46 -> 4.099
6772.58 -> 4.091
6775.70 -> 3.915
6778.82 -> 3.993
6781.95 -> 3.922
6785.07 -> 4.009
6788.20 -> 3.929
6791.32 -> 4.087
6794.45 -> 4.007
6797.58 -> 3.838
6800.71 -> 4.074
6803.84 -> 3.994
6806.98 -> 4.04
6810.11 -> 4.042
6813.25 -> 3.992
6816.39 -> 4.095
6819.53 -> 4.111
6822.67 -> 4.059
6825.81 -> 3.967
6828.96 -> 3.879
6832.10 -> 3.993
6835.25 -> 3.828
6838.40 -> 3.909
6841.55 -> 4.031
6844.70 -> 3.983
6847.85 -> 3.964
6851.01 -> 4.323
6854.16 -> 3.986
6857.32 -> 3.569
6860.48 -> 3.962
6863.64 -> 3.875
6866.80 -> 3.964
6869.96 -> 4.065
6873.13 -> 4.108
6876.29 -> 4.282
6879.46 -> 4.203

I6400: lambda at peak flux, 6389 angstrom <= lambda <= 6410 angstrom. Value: 6408.47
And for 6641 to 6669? 6661.23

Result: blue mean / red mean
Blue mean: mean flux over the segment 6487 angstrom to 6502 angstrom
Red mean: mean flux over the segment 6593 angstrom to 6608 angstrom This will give 0.95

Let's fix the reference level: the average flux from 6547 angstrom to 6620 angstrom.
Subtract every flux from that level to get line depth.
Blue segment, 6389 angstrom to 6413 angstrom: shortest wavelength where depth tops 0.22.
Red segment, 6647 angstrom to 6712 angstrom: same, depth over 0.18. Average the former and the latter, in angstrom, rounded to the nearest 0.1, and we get 6519.9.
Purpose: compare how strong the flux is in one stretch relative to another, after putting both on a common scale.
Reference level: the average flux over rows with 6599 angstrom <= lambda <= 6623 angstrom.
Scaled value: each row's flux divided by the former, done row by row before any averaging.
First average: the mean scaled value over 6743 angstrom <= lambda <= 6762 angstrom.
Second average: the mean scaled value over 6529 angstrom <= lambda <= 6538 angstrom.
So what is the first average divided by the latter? 0.94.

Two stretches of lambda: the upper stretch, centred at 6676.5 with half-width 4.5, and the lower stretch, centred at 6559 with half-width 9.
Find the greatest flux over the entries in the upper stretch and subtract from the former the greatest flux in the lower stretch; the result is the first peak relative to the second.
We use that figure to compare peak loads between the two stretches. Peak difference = -0.24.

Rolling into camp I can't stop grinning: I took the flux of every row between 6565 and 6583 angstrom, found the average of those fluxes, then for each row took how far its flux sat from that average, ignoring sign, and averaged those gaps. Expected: 0.17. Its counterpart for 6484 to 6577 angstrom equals 0.13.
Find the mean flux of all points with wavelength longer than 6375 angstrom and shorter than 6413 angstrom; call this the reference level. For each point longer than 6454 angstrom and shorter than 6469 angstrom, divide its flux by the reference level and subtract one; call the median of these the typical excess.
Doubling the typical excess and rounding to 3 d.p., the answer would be 0.011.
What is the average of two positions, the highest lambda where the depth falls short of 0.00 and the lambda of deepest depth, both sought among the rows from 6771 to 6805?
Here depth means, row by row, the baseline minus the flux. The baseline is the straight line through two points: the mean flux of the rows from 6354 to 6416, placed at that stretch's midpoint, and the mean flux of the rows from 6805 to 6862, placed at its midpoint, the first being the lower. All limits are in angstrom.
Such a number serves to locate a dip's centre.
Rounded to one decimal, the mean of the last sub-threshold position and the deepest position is 6800.7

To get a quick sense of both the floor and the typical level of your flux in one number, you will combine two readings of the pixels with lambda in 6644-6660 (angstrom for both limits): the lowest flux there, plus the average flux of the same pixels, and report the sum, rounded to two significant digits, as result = 8.0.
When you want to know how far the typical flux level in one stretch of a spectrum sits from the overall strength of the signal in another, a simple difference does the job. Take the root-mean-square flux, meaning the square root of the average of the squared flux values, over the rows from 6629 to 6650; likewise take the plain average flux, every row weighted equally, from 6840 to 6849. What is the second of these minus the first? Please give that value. 0.04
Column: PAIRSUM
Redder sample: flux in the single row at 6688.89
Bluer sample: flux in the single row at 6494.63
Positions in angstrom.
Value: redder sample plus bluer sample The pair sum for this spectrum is 8.05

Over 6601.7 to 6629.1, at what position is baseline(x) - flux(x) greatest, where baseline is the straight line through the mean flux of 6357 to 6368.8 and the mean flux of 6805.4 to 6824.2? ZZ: 6627.57 angstrom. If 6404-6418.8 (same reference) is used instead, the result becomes 6405.52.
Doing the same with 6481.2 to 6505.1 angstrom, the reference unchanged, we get 6497.62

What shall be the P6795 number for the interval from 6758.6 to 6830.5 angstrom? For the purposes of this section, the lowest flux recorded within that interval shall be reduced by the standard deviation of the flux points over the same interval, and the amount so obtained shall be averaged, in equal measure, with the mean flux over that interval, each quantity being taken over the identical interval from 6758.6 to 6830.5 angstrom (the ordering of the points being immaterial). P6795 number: 3.87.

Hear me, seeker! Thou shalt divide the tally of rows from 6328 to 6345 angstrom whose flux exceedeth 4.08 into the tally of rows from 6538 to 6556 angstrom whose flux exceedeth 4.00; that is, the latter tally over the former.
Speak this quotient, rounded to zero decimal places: 3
